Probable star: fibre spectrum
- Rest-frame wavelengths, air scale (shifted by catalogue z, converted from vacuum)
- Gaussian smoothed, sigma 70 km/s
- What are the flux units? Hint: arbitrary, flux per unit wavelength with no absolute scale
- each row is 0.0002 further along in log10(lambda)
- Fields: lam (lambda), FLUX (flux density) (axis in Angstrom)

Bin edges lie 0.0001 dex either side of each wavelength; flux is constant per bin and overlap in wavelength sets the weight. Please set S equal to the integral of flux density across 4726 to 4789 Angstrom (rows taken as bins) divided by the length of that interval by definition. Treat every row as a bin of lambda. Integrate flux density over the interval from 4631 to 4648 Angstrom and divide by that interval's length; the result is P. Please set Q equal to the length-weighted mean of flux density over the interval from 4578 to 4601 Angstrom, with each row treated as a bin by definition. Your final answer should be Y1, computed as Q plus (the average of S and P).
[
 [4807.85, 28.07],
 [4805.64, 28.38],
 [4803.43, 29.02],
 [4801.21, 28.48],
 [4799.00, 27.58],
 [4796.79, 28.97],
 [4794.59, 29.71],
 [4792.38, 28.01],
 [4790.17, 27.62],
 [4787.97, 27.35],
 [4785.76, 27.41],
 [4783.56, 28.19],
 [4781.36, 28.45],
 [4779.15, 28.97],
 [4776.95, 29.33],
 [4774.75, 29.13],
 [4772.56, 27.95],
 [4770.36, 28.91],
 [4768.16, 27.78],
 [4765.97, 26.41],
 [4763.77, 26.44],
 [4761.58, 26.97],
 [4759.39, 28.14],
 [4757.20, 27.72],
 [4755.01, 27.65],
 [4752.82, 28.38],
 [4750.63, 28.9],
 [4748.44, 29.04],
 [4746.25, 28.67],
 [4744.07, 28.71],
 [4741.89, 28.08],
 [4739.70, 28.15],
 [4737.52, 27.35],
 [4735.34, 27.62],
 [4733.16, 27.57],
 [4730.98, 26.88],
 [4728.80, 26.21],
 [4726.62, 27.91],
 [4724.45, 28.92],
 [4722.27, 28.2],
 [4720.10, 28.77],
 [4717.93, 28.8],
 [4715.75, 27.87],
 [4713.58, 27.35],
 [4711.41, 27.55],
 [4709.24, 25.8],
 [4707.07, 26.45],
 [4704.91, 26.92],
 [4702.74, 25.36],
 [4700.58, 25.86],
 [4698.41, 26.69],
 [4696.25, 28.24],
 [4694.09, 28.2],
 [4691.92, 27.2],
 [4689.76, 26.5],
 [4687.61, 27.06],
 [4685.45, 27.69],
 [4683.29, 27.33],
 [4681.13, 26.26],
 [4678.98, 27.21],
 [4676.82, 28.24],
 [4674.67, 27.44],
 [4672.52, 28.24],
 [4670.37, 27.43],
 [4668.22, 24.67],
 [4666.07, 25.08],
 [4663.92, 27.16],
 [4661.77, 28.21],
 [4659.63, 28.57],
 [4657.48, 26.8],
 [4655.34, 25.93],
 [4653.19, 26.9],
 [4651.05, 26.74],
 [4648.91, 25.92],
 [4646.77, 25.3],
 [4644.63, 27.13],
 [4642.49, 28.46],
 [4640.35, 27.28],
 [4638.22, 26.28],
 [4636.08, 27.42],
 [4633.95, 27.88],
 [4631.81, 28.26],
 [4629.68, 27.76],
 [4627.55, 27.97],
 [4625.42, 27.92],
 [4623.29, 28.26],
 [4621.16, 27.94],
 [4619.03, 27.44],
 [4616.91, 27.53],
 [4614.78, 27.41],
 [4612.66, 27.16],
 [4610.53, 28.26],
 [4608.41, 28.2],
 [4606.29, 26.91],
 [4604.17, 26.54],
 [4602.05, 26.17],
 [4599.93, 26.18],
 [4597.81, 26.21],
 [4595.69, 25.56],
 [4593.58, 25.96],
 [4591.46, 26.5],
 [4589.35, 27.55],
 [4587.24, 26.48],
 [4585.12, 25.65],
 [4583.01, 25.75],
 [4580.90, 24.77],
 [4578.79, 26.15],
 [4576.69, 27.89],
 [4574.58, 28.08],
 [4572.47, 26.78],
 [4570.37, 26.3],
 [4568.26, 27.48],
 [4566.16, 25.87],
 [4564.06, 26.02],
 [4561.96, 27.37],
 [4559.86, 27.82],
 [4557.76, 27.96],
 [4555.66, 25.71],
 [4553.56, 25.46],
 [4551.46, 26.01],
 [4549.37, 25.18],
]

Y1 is 53.6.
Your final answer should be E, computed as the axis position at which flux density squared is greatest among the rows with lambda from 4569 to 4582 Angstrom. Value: 4574.58 Angstrom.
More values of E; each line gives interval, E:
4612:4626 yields 4623.29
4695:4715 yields 4696.25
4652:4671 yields 4659.63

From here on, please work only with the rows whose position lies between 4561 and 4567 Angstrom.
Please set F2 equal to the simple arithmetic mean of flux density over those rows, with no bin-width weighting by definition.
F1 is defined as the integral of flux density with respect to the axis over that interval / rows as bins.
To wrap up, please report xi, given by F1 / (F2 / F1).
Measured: 953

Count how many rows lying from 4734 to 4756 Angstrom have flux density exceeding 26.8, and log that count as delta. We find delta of 10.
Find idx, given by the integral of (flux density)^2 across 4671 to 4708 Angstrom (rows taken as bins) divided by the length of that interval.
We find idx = 736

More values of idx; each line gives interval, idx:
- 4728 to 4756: 782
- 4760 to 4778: 778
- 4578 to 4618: 707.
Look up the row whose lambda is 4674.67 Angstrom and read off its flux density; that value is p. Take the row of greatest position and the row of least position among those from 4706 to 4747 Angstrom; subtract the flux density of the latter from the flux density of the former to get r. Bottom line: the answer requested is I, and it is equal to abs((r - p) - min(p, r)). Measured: 27.4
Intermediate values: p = 27.44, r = 2.2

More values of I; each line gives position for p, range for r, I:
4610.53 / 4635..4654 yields 28.3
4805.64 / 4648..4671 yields 28.4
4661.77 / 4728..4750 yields 28.2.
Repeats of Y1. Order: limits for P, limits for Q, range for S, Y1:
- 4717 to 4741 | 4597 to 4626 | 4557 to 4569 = 54.8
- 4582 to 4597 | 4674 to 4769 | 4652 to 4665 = 54.2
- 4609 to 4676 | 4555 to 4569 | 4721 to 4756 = 54.6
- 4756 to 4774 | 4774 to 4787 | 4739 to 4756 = 56.6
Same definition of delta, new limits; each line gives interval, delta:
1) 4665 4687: 7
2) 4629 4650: 7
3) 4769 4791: 10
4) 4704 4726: 8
